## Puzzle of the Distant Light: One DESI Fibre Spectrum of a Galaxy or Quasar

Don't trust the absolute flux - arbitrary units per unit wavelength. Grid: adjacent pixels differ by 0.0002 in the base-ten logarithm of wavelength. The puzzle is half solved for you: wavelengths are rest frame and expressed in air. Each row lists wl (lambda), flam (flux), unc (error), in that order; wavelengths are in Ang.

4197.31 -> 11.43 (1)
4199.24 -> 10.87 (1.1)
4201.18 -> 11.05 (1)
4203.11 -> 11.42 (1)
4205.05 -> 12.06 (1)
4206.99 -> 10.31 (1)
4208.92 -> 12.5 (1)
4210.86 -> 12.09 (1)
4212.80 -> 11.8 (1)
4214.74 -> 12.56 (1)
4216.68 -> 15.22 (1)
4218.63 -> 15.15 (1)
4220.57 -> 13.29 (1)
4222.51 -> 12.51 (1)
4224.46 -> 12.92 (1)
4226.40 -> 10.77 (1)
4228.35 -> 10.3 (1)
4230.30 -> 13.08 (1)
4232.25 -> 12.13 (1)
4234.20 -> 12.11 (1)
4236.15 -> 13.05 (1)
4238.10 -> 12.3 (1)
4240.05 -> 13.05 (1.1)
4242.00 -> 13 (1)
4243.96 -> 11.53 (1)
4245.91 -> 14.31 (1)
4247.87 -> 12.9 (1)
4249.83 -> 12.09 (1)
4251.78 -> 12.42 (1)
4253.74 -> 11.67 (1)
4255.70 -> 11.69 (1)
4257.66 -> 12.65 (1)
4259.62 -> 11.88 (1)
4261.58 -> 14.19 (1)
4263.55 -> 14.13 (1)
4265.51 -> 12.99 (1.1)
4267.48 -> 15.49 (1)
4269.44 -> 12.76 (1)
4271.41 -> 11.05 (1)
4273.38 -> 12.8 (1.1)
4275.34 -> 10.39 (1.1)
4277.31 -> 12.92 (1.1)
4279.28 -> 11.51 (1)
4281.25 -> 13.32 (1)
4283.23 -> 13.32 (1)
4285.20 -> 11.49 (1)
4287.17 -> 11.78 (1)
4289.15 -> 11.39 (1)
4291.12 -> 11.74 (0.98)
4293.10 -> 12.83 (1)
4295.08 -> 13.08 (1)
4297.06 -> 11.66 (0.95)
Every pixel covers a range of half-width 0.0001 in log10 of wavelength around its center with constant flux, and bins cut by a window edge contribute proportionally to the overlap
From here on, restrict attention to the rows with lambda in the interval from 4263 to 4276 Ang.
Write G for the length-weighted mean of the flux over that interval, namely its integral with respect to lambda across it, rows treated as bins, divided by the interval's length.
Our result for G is 12.8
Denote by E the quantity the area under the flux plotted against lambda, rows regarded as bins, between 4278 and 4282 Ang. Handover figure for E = 50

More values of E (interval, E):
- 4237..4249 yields 154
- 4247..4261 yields 171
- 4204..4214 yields 118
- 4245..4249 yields 54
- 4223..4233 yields 119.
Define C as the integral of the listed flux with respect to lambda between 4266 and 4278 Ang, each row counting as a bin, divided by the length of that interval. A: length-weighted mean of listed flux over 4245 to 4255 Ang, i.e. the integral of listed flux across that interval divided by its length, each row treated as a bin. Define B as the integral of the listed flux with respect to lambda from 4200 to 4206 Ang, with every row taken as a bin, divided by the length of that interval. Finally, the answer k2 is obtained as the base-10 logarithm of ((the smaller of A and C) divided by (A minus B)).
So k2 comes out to 1.04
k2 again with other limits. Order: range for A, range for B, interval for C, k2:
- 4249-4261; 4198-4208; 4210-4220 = 1.09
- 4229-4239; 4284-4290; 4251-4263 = 1.17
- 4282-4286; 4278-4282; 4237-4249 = 2.18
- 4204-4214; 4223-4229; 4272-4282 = 1.61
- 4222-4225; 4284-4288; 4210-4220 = 1.12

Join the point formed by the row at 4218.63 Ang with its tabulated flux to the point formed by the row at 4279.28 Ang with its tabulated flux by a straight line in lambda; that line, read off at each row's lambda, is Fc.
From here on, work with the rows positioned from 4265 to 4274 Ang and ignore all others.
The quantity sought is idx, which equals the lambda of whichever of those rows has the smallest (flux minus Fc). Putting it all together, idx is 4271.41 Ang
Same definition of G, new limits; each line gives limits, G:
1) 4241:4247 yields 12.9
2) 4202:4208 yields 11.3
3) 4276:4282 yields 12.4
